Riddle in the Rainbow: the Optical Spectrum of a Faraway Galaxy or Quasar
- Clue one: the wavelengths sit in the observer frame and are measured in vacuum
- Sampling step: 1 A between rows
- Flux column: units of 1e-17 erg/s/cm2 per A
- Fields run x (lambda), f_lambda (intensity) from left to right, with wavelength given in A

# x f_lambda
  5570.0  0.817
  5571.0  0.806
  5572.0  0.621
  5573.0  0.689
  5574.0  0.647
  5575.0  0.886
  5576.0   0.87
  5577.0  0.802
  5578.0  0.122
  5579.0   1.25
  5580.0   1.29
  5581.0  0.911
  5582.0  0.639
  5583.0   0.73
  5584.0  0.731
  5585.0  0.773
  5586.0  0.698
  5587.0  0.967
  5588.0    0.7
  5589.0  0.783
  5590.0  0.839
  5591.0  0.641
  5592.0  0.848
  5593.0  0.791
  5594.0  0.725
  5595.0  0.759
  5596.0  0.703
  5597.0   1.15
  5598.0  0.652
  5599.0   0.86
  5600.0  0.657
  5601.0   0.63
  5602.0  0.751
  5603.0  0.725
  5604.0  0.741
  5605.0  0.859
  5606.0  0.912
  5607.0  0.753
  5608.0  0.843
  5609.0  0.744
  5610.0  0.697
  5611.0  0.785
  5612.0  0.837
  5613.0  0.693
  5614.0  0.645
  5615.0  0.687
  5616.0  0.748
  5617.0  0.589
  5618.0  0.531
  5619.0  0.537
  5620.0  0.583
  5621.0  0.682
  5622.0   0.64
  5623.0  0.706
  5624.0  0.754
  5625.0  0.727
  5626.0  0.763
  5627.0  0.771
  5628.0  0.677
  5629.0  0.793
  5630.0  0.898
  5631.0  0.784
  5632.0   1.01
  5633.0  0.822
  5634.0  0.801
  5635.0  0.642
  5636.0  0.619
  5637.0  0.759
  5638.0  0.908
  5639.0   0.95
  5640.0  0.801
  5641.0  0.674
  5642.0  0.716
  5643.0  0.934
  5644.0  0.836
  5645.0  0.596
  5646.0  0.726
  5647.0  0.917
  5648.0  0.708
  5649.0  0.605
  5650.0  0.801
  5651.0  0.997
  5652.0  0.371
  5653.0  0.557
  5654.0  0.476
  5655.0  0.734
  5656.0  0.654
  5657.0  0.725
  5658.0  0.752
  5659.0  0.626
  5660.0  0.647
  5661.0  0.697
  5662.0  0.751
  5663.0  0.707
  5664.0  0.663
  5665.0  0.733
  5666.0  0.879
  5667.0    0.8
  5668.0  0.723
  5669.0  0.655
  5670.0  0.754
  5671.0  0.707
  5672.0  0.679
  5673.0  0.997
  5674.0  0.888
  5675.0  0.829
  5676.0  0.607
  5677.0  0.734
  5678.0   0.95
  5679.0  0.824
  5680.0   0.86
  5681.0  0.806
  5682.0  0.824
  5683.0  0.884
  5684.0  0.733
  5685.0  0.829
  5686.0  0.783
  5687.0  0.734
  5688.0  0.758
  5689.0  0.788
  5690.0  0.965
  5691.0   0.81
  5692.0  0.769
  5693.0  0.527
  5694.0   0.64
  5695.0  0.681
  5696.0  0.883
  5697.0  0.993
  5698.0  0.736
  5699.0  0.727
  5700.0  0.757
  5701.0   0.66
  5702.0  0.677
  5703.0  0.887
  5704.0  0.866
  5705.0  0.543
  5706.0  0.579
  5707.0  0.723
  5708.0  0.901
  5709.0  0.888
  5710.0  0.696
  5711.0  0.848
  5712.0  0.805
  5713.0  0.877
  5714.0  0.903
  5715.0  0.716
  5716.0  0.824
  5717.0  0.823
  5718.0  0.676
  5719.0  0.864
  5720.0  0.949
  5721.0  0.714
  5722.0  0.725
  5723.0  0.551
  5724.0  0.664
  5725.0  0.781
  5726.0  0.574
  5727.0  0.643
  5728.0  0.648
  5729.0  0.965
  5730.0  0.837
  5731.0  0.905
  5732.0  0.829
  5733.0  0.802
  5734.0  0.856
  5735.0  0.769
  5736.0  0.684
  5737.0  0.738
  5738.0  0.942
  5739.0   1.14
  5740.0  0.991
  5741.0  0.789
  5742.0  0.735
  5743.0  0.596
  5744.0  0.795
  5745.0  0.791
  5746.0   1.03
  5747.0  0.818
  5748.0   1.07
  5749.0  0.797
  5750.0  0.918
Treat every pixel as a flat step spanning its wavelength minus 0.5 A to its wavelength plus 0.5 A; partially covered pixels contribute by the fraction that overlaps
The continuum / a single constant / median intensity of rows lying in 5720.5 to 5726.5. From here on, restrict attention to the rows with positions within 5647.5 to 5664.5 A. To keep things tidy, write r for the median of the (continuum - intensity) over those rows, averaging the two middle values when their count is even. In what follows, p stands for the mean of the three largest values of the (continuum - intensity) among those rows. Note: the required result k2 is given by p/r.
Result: -28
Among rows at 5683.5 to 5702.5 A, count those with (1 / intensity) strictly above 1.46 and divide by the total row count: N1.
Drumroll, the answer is 0.26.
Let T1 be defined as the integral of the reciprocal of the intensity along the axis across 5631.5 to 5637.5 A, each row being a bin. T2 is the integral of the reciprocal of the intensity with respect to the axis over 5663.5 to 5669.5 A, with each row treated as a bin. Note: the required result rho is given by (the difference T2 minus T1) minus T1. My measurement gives -7.7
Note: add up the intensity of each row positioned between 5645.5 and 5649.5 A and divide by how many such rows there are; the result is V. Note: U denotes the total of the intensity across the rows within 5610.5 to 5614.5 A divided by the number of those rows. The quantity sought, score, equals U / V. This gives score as 1.00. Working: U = 0.74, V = 0.74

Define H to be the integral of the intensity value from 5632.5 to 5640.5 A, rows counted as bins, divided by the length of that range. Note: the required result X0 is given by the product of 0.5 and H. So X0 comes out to 0.394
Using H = 0.788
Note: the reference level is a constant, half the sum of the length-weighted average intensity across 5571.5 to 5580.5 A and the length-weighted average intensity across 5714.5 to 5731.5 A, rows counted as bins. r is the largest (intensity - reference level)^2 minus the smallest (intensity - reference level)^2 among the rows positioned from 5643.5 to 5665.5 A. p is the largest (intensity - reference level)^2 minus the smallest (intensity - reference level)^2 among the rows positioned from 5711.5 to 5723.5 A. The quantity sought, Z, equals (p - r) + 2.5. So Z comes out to 2.39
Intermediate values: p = 0.050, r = 0.164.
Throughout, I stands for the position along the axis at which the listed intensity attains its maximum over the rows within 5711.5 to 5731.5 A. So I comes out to 5729.0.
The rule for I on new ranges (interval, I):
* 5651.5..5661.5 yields 5658.0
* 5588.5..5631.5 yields 5597.0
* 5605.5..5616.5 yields 5606.0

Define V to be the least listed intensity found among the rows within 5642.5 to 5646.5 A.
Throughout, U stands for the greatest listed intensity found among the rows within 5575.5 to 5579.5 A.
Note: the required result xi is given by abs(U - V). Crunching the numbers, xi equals 0.7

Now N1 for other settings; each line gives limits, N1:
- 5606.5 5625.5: 0.37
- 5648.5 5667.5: 0.42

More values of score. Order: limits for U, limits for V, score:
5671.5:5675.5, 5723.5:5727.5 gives 1.27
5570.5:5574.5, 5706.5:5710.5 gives 0.86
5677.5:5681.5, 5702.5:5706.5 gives 1.20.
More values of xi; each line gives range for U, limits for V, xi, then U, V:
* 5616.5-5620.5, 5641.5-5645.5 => 0.0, 0.589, 0.596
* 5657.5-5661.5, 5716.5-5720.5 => 0.1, 0.752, 0.676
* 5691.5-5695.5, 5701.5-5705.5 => 0.2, 0.769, 0.543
